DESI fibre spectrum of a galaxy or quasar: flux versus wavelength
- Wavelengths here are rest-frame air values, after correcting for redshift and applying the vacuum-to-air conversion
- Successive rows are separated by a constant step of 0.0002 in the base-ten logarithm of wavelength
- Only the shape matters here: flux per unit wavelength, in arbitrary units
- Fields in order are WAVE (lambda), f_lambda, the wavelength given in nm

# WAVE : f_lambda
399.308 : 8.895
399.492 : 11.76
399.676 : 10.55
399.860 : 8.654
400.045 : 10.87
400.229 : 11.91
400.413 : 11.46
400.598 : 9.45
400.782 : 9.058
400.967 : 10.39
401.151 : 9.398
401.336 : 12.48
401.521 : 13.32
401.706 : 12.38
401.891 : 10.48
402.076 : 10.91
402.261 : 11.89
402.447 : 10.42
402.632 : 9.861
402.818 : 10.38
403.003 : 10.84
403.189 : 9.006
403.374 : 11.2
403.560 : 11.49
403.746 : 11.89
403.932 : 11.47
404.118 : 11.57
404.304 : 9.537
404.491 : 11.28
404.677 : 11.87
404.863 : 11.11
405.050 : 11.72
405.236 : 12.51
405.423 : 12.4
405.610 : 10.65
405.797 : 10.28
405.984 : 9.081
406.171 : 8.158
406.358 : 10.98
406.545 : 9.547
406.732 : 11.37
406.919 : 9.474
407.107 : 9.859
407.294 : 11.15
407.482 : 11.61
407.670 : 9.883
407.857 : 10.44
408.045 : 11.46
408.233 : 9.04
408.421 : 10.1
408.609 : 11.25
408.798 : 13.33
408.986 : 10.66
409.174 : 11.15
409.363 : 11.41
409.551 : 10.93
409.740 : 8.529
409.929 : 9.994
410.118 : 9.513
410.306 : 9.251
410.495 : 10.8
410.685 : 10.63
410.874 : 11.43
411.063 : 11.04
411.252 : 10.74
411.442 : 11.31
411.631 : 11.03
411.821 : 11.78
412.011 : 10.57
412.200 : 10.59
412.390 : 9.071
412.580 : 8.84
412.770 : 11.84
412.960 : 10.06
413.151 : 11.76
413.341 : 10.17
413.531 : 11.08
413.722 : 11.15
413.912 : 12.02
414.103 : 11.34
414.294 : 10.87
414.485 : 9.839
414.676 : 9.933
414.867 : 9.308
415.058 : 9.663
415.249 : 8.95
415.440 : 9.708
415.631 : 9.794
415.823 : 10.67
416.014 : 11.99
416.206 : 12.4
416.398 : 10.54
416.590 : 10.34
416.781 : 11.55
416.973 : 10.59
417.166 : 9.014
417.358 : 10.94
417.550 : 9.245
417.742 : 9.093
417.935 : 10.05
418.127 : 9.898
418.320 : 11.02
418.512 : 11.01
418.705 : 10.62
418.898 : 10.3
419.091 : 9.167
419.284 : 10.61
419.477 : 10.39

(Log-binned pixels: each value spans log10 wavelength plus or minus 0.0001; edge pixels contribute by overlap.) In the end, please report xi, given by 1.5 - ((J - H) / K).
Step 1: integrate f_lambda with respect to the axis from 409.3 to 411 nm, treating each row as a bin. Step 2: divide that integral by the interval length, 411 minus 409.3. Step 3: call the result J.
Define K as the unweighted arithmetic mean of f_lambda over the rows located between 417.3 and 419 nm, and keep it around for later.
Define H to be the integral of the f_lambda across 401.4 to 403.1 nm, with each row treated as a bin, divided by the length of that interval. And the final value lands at 1.59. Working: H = 11.2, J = 10.27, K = 10.2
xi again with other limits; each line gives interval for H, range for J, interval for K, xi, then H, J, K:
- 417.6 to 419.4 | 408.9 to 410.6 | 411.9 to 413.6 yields 1.49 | 10.2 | 10.25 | 10.4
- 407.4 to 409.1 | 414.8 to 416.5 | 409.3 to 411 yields 1.55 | 10.9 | 10.35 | 10.3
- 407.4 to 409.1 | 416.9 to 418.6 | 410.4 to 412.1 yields 1.57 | 10.9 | 10.08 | 11.0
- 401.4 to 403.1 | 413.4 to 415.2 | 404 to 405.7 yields 1.56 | 11.2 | 10.53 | 11.4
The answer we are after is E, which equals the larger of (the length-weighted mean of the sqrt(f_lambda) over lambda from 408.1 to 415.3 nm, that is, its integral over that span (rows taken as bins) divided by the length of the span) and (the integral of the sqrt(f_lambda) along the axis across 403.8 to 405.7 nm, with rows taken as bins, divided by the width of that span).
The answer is 3.38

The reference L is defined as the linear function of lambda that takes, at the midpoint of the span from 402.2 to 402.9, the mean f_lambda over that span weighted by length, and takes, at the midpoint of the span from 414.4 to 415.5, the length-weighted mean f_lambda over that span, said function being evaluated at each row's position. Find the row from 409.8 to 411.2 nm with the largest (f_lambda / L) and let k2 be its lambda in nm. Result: 410.874 nm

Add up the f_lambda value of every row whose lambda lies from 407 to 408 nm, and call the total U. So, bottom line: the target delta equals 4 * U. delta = 212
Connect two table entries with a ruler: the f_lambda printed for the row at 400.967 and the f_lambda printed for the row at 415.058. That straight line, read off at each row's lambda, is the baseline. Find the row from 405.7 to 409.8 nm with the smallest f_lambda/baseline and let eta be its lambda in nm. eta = 406.171 nm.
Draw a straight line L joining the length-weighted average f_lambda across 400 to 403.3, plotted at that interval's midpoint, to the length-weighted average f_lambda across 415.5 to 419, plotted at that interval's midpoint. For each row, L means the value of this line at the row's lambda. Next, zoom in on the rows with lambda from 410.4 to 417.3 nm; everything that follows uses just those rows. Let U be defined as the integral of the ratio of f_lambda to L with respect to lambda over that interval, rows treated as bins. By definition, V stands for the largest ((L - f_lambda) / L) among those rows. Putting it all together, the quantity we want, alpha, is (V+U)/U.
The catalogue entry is 1.02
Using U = 6.9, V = 0.165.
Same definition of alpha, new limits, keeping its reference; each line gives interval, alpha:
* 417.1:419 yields 1.08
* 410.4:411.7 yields 1.00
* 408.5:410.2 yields 1.12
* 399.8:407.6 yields 1.03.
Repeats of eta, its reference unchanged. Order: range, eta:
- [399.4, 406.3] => 406.171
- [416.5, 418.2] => 417.166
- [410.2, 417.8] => 412.580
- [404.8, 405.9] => 405.797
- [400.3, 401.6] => 400.782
